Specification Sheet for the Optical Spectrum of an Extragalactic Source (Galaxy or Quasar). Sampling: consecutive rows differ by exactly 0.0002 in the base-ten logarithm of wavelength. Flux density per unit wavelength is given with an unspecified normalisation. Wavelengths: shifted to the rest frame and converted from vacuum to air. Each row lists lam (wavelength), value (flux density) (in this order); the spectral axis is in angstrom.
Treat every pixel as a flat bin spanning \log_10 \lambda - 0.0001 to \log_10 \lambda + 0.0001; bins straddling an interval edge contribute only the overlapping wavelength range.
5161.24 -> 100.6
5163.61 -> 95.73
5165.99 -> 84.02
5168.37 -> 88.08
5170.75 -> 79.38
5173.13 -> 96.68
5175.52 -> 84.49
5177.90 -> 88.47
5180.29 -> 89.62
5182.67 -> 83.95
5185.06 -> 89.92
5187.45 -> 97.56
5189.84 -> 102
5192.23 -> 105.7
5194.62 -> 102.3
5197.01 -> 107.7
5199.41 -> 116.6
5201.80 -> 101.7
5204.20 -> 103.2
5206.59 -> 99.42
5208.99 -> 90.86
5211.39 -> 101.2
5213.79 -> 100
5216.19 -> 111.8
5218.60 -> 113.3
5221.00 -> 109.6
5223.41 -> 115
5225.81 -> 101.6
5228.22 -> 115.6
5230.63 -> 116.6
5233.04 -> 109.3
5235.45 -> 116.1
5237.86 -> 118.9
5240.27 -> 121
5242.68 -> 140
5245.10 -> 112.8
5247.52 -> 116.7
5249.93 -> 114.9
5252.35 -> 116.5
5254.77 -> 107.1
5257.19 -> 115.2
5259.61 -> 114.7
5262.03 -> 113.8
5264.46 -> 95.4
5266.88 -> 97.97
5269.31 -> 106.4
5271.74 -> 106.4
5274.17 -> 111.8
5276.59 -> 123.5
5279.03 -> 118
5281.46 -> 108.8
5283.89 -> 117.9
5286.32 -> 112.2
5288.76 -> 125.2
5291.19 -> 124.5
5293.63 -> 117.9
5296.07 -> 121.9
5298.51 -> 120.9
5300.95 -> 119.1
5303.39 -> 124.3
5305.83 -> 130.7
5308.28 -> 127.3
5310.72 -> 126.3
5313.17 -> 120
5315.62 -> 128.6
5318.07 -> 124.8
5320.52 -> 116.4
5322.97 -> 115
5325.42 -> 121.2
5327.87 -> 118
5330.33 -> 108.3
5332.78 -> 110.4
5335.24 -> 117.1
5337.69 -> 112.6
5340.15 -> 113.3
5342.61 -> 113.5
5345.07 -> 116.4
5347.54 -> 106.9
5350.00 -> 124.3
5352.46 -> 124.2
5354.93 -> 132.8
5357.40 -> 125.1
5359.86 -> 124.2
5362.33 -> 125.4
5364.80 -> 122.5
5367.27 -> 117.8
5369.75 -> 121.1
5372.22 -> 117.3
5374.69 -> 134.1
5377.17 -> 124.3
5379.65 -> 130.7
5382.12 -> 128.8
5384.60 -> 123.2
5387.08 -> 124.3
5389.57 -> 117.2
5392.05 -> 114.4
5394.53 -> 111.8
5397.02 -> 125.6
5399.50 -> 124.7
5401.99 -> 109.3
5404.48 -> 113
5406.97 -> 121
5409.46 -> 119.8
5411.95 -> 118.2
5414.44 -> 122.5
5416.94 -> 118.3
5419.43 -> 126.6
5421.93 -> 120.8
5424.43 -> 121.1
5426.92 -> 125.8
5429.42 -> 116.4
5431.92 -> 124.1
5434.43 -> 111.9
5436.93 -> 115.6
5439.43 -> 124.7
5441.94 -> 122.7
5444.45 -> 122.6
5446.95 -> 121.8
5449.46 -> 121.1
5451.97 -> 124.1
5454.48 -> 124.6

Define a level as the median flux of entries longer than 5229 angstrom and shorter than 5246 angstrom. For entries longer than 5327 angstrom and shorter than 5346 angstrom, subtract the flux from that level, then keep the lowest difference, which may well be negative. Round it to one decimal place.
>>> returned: -1.4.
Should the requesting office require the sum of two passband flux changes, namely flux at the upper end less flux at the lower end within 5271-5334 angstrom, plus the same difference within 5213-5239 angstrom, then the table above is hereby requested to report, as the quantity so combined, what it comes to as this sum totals 23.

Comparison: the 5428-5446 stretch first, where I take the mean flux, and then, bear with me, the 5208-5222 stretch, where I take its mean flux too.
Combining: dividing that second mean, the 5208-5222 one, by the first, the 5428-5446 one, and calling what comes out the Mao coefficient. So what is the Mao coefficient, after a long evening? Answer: 0.873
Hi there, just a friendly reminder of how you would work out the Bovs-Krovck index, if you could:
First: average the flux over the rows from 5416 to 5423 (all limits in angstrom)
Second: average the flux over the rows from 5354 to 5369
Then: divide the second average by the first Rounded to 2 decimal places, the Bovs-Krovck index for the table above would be 1.02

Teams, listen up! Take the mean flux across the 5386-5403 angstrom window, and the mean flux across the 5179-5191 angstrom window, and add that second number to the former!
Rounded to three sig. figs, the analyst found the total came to 211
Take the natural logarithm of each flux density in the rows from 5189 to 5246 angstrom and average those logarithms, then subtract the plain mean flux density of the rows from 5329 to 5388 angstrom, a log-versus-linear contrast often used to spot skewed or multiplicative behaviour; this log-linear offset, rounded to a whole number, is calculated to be -116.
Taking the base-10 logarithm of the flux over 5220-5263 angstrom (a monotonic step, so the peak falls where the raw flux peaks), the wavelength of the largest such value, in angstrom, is 5242.68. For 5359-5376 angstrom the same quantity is 5374.69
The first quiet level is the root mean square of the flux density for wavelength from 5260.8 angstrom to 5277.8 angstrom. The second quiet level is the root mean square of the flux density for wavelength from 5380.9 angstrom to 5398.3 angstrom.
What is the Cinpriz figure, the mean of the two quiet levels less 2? 112.6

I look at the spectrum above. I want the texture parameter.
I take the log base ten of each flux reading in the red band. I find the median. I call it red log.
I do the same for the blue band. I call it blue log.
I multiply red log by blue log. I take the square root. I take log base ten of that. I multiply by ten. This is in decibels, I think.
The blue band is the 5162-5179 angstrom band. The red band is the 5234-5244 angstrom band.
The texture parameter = 3.03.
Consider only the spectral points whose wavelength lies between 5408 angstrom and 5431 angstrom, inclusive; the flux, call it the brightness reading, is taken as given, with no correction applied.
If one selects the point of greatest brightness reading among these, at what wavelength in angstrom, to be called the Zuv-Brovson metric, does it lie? 5419.43 angstrom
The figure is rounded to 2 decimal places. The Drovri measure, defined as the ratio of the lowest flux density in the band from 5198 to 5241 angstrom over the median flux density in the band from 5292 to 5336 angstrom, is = 0.75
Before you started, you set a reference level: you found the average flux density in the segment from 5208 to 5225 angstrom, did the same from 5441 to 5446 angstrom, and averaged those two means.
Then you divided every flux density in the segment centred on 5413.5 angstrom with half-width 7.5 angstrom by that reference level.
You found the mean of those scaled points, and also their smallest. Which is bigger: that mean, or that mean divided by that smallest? 1.06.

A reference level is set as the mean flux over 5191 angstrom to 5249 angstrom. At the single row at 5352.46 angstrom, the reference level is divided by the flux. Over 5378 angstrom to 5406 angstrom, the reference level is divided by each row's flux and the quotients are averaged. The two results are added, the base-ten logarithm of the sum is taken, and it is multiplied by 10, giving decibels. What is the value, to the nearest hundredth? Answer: 2.57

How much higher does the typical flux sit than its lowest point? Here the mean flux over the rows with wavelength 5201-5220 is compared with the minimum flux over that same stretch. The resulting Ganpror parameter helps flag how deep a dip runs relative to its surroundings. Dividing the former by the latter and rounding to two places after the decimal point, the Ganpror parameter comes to 1.13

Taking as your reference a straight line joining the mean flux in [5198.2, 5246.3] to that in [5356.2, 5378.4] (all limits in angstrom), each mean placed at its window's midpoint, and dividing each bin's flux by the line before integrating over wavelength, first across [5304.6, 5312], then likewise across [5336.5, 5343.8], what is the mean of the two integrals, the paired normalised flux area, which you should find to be 7.41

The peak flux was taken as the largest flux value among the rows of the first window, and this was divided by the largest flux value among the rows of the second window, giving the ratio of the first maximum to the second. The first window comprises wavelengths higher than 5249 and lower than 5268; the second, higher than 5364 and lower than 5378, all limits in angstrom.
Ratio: 0.87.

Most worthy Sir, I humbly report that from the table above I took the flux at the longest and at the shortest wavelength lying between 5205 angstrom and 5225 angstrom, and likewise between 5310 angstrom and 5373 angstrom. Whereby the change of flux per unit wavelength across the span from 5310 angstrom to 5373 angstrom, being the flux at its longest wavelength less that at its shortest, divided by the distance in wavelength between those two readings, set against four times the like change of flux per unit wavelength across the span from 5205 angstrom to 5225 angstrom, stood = -0.04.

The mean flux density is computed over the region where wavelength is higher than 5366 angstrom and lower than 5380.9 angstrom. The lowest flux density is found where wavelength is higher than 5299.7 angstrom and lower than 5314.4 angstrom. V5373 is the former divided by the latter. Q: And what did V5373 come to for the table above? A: 1.04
